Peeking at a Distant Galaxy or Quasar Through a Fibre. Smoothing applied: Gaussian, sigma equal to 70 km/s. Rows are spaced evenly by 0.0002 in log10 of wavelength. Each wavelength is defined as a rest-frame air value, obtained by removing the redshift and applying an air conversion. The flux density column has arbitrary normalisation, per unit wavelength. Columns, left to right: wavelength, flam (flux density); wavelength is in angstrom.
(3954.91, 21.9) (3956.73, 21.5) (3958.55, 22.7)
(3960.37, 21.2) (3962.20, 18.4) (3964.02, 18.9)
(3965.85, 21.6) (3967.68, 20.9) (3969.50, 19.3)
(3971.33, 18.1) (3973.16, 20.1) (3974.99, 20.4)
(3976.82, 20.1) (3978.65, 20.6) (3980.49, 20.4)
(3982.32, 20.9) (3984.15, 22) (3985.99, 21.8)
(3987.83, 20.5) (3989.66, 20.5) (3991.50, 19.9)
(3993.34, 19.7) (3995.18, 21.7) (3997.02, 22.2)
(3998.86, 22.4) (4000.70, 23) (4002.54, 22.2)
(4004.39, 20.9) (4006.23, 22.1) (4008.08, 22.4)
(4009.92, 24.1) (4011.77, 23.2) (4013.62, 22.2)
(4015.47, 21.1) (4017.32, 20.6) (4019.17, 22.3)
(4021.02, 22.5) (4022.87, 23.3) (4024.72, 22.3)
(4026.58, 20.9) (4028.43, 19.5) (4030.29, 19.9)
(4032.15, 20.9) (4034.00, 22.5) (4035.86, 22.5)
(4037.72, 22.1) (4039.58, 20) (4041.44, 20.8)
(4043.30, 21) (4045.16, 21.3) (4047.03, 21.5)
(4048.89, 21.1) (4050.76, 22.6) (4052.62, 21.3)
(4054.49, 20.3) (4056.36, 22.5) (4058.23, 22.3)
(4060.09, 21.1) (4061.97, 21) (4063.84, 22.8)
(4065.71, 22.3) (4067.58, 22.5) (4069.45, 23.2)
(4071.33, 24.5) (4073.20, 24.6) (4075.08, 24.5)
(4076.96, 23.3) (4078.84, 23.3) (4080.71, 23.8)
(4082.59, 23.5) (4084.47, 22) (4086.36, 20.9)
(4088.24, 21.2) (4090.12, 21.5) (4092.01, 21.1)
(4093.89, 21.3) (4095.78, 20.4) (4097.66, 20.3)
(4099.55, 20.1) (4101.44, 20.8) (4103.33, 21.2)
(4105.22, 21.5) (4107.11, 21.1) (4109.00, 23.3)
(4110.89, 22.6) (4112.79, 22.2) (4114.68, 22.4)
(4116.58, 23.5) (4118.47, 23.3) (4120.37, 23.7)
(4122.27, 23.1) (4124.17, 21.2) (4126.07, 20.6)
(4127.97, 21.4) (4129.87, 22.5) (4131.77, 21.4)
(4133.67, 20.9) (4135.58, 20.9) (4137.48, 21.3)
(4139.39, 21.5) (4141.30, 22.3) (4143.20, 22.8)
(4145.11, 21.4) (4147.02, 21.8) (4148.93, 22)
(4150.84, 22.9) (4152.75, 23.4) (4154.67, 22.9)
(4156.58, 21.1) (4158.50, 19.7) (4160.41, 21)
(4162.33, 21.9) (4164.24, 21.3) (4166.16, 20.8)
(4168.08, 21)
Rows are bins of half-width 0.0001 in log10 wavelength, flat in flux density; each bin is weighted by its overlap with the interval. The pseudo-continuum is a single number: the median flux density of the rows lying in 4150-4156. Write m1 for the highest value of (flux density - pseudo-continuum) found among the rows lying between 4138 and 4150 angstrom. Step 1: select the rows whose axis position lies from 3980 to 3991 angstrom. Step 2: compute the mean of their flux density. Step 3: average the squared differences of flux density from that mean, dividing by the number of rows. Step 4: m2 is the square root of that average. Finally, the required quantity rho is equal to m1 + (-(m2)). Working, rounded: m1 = -0.1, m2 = 0.6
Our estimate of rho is -0.7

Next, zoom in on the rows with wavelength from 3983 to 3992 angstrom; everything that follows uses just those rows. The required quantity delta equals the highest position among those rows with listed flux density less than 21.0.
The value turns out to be 3991.50 angstrom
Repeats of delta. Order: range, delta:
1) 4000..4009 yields 4004.39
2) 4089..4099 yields 4097.66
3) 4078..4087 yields 4086.36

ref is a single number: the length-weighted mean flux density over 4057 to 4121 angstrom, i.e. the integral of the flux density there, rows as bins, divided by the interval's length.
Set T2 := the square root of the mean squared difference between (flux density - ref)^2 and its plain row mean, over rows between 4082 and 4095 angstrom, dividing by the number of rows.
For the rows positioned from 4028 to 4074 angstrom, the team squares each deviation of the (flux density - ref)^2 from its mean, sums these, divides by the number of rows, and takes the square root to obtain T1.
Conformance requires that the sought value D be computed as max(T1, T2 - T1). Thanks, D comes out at 2.2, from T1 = 2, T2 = 0.56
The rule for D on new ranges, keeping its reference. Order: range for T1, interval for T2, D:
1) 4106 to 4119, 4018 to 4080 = 1.4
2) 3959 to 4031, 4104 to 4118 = 4.0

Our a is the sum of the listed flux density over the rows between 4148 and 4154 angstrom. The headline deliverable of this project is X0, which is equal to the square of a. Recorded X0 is 4665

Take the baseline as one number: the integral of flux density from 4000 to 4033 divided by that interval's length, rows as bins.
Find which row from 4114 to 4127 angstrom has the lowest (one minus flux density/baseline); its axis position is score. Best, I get 4120.37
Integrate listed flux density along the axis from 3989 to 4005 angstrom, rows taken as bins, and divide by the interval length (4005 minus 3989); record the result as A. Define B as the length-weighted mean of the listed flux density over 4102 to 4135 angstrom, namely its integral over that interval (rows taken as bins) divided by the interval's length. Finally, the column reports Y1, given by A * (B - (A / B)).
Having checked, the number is 452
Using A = 21.4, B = 22.1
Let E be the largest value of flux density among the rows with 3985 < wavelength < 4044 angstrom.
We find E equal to 24.1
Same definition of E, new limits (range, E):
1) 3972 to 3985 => 22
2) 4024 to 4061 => 22.6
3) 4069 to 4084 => 24.6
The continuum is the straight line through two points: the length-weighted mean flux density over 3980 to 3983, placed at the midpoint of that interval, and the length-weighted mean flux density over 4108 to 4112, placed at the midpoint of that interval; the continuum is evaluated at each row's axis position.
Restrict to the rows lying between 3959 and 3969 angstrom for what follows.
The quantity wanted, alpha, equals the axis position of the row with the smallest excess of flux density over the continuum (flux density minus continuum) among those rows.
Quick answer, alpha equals 3962.20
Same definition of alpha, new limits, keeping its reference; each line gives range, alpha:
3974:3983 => 3976.82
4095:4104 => 4099.55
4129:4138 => 4135.58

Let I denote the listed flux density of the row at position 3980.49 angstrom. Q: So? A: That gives 20.4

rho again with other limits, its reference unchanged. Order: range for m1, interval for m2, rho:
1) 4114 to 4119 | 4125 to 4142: 0.0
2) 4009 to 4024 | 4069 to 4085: 0.4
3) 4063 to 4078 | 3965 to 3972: 0.3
